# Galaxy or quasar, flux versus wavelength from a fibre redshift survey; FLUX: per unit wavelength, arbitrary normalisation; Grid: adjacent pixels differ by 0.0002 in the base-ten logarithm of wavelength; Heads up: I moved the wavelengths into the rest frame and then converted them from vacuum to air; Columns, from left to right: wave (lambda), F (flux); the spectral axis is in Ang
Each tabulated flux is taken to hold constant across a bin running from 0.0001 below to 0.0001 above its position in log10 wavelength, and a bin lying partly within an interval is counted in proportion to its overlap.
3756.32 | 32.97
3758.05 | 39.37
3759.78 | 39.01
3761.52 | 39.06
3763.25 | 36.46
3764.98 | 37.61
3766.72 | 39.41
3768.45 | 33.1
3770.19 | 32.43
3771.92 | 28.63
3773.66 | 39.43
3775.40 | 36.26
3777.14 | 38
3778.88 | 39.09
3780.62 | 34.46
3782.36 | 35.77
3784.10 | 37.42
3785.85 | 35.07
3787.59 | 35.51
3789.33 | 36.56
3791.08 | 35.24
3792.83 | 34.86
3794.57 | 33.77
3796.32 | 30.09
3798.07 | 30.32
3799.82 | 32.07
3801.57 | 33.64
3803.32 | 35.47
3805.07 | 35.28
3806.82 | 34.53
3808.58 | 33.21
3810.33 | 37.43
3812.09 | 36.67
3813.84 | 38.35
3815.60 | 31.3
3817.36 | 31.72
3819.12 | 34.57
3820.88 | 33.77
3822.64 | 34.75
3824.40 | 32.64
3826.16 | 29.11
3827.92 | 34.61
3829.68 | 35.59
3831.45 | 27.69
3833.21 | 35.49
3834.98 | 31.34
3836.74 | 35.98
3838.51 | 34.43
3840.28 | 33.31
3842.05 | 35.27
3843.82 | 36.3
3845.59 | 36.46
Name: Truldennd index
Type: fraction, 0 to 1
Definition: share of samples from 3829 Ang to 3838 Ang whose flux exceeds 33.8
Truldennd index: 0.60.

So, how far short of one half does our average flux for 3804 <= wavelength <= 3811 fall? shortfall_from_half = -34.6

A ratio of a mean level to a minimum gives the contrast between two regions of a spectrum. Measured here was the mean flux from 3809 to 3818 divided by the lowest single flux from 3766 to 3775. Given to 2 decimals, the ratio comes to 1.23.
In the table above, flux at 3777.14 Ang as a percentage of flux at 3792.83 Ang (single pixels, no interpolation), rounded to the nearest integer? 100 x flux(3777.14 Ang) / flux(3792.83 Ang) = 109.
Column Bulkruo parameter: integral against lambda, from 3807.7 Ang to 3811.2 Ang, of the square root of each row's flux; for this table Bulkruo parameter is 20.8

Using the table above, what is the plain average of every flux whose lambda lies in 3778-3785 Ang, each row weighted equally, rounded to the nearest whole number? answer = 37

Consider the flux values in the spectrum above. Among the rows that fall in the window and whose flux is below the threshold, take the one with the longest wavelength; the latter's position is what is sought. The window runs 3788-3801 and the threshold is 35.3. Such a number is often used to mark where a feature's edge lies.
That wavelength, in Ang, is 3799.82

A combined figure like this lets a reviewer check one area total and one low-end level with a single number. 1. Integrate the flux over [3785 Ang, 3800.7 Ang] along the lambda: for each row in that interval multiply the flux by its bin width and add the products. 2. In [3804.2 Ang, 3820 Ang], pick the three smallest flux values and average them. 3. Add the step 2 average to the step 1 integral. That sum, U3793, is 562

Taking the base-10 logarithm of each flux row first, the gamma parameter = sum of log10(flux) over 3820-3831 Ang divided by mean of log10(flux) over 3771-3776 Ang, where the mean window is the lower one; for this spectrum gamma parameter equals 5.9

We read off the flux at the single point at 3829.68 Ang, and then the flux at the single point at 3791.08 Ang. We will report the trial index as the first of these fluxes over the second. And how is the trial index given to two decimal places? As 1.01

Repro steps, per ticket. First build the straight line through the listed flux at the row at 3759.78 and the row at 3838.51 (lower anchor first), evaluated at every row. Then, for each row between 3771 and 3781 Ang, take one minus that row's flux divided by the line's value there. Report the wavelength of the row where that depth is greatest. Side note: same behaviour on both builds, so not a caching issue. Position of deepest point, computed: 3771.92 Ang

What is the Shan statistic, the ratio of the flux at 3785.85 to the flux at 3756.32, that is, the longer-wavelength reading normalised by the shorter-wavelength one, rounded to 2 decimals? 1.06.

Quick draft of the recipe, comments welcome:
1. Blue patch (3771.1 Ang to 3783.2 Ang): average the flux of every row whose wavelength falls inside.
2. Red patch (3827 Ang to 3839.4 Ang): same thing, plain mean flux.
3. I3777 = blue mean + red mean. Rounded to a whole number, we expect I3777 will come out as 70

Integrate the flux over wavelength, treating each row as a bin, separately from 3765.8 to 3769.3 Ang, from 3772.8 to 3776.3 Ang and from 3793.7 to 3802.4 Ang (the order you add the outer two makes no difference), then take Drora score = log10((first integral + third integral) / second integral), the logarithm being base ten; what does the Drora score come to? 0.49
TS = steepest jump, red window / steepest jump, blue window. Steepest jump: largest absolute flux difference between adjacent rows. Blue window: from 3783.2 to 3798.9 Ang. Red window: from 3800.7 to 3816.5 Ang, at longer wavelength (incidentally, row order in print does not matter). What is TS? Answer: 1.9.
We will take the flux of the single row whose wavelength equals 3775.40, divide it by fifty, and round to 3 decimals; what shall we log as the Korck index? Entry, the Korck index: 0.725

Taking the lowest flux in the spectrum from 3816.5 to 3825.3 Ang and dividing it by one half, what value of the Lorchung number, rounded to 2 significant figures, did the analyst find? 63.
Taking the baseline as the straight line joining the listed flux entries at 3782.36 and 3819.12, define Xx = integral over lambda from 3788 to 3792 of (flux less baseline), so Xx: 1.3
